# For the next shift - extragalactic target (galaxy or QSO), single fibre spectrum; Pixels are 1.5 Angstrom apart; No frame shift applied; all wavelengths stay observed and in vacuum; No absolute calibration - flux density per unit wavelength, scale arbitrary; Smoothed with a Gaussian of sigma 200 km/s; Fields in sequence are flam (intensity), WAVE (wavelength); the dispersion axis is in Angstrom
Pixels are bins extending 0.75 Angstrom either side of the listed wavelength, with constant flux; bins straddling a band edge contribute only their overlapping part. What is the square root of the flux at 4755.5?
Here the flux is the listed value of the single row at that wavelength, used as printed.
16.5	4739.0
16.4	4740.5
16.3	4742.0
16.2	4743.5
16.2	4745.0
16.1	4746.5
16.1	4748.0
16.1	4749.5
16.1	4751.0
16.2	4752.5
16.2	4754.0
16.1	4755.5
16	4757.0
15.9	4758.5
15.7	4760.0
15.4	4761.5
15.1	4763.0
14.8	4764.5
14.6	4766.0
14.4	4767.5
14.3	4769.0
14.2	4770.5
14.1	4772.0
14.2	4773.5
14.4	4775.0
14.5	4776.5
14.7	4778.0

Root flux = 4.012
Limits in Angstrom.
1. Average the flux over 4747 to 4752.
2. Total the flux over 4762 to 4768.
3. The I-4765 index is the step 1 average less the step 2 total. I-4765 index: -42.8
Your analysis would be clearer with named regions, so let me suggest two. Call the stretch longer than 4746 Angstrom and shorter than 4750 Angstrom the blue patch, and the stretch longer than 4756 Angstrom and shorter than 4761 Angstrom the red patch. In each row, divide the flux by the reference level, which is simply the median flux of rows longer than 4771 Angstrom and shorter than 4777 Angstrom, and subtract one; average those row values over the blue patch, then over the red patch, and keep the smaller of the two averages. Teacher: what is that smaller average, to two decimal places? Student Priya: 0.11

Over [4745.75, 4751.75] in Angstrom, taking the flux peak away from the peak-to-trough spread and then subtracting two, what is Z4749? -18.1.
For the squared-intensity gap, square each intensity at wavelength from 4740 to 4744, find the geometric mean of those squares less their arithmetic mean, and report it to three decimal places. -0.013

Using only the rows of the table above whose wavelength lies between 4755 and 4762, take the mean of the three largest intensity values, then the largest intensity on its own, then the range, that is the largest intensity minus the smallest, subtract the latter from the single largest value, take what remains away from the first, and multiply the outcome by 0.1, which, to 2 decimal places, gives 0.06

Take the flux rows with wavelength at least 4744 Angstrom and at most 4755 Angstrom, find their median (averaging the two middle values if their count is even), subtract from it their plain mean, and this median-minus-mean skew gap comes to -0.043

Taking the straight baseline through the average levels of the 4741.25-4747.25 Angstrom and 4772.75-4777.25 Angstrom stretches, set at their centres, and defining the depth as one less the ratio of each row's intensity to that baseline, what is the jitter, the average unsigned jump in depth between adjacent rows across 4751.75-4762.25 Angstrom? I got 0.0047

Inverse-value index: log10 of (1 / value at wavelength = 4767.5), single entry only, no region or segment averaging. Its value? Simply -1.16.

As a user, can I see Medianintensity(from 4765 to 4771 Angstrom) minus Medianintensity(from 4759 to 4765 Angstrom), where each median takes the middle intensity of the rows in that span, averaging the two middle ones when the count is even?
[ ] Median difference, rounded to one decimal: -0.9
